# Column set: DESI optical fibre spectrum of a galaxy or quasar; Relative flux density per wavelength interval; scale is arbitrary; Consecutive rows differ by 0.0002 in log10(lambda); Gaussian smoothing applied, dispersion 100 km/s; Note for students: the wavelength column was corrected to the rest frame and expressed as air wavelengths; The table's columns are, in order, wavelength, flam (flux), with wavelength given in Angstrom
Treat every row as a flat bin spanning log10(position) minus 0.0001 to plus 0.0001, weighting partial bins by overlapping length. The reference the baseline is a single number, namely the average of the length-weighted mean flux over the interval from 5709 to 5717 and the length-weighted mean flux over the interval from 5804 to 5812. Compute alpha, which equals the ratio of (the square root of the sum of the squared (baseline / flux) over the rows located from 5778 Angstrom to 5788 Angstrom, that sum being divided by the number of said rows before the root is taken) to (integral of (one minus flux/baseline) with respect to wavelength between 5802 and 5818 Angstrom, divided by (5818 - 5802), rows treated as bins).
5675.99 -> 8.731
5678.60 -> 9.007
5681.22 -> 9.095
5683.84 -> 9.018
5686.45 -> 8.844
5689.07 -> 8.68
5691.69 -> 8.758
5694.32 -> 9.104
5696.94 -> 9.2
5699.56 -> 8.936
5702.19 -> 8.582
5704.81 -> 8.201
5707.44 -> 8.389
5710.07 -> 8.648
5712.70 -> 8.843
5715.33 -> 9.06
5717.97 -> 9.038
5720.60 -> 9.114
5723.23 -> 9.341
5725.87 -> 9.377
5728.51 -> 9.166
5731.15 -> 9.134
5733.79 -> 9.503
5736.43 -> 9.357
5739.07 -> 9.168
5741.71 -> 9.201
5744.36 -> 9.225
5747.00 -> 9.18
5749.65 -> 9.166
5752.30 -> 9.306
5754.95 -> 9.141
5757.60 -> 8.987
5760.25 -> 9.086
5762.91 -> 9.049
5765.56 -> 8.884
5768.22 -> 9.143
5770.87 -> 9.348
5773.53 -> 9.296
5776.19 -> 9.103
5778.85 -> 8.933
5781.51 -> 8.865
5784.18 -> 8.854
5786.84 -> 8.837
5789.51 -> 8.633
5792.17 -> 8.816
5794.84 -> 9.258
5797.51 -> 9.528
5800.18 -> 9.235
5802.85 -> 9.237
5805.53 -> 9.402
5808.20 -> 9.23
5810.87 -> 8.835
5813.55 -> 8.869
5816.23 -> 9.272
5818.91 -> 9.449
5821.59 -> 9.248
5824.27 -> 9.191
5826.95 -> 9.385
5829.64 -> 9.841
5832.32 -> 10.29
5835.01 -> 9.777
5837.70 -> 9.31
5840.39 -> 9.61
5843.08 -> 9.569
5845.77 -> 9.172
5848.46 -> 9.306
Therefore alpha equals -69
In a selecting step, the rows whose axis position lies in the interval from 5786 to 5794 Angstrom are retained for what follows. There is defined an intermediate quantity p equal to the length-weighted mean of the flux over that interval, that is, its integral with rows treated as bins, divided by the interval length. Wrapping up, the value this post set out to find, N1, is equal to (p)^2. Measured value 77.2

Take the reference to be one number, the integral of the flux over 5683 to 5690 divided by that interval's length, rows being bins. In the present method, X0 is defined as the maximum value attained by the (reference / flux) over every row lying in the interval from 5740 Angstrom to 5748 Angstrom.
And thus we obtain 0.96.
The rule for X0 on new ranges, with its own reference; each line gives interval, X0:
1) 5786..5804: 1.03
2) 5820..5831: 0.96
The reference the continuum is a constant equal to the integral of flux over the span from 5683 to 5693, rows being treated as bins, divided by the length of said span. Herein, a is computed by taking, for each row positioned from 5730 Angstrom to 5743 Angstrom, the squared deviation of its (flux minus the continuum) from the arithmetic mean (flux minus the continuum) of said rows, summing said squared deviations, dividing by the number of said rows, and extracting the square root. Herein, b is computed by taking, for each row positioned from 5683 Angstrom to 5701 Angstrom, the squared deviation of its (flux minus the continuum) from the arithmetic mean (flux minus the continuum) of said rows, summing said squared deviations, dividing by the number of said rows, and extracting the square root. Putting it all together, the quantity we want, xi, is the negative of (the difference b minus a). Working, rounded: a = 0.14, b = 0.17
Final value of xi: -0.04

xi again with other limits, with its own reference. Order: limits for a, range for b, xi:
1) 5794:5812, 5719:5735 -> 0.05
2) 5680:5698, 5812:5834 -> -0.23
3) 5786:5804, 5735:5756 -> 0.22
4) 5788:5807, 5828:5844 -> -0.01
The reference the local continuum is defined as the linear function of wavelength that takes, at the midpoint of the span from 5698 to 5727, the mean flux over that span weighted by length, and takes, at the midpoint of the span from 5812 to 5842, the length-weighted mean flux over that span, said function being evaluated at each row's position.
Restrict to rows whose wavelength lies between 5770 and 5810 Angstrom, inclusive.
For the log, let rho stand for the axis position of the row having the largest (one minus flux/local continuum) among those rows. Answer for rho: 5789.51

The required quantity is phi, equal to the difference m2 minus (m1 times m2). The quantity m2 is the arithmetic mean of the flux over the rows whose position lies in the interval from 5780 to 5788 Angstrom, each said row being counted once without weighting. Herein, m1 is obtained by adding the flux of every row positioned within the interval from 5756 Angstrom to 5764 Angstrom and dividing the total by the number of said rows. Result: -71.2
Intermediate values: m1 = 9.0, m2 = 8.85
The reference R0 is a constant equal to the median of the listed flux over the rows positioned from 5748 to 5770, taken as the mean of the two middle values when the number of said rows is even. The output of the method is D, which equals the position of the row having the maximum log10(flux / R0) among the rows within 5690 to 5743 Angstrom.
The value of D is 5733.79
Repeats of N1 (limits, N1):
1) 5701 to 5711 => 71.4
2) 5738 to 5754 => 84.8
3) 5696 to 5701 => 81.8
